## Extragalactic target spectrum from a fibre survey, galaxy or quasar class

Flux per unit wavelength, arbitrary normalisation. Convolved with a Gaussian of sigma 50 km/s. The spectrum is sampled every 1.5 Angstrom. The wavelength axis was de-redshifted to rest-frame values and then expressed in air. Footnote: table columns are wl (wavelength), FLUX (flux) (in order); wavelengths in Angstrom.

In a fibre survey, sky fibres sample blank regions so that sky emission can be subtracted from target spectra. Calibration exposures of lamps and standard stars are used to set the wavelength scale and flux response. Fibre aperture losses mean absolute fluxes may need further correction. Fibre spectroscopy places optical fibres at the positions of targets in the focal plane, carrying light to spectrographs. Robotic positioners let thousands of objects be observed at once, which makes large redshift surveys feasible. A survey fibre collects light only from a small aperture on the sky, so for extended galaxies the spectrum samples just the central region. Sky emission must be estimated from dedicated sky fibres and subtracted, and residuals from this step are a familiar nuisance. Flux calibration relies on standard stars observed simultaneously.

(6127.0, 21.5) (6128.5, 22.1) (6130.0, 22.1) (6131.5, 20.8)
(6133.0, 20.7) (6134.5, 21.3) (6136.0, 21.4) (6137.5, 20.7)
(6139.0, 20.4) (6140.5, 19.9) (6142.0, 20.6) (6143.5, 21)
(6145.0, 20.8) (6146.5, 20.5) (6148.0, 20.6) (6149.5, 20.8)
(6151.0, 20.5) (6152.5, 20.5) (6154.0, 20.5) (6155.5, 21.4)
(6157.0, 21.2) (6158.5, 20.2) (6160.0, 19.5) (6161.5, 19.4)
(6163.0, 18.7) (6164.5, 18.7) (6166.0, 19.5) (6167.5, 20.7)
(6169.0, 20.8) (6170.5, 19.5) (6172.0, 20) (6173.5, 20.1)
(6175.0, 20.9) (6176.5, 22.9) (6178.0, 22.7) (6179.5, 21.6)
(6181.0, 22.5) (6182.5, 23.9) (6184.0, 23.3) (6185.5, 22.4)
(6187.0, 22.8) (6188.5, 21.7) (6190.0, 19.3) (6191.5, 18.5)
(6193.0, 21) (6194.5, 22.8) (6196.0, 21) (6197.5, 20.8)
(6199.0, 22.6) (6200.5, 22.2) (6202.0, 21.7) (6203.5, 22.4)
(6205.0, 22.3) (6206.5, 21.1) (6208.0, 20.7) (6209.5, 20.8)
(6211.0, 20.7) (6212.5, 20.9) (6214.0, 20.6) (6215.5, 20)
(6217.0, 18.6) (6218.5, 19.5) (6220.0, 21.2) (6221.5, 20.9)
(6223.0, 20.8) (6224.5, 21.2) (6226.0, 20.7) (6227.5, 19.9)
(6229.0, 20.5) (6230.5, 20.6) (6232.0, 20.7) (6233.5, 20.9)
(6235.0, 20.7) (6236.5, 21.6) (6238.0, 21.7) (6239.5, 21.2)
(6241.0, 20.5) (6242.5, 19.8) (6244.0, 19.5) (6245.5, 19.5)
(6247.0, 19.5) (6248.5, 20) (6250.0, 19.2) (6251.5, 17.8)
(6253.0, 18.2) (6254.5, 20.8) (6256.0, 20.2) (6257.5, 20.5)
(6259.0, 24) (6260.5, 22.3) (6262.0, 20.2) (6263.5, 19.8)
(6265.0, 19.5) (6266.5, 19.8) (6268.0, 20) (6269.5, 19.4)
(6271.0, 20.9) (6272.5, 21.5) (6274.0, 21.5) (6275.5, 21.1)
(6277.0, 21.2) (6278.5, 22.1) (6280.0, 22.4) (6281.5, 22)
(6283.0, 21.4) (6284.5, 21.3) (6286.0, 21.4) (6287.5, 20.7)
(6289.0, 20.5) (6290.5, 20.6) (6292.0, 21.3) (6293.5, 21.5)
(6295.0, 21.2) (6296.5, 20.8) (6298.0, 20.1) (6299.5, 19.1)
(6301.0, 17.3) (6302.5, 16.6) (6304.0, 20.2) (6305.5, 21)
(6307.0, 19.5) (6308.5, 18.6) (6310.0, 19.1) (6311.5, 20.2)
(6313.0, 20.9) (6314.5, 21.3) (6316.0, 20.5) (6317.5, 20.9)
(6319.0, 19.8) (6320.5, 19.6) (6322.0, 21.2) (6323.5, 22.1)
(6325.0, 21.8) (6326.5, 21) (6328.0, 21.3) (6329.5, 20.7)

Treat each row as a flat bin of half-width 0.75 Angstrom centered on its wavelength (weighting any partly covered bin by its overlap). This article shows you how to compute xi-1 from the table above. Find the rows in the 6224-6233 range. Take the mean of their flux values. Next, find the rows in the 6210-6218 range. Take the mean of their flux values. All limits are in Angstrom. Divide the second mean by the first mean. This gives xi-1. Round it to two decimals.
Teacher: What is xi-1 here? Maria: 0.98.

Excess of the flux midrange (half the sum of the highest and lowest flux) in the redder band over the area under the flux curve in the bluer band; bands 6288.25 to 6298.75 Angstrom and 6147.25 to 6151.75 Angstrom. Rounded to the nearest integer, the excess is -72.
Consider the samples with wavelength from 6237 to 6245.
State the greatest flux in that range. 21.7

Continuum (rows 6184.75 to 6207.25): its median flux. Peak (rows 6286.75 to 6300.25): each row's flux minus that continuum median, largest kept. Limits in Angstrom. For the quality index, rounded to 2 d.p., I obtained -0.20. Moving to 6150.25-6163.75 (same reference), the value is -0.30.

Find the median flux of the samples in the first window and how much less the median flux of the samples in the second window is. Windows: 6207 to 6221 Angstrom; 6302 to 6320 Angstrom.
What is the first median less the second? 0.50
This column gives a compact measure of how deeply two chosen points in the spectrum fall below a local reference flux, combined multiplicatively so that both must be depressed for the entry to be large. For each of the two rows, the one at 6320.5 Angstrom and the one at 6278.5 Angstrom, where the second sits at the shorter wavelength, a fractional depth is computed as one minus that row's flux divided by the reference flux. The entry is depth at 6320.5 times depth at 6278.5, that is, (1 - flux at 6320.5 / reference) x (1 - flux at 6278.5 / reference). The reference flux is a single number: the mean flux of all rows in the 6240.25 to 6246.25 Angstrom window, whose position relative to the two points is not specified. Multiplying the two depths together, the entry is -0.0013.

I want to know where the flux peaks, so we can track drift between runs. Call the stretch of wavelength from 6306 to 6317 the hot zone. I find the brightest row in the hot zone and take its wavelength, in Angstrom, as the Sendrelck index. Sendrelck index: 6314.5 Angstrom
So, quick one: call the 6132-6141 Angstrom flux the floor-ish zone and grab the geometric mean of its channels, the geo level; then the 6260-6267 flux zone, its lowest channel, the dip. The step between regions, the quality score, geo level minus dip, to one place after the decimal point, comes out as 1.2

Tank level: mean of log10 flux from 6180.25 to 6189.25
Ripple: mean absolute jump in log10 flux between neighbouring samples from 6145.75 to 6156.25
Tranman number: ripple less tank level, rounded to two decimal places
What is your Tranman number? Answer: -1.35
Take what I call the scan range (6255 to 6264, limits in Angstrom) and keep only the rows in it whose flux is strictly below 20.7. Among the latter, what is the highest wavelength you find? 6263.5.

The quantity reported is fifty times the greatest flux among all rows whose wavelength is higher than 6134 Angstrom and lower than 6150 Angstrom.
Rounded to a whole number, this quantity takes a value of 1070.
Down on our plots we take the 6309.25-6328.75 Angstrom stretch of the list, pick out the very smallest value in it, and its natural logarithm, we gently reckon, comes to 2.95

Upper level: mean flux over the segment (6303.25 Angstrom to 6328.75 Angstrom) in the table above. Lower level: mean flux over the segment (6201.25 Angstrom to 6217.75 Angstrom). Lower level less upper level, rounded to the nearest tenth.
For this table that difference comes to 0.4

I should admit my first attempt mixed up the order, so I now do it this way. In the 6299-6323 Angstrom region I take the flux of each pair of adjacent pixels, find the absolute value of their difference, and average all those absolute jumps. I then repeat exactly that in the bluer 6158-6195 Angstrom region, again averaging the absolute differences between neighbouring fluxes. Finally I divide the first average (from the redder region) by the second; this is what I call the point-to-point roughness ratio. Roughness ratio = 1.15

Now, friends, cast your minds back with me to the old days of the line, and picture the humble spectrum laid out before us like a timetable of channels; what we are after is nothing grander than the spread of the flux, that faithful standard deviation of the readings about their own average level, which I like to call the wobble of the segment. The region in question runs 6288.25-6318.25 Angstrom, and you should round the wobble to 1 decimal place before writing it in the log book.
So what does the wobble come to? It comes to 1.3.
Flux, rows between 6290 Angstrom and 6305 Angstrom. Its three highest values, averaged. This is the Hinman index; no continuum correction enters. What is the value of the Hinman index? 21.3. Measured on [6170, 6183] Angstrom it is 23.2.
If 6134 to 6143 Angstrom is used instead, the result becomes 21.1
